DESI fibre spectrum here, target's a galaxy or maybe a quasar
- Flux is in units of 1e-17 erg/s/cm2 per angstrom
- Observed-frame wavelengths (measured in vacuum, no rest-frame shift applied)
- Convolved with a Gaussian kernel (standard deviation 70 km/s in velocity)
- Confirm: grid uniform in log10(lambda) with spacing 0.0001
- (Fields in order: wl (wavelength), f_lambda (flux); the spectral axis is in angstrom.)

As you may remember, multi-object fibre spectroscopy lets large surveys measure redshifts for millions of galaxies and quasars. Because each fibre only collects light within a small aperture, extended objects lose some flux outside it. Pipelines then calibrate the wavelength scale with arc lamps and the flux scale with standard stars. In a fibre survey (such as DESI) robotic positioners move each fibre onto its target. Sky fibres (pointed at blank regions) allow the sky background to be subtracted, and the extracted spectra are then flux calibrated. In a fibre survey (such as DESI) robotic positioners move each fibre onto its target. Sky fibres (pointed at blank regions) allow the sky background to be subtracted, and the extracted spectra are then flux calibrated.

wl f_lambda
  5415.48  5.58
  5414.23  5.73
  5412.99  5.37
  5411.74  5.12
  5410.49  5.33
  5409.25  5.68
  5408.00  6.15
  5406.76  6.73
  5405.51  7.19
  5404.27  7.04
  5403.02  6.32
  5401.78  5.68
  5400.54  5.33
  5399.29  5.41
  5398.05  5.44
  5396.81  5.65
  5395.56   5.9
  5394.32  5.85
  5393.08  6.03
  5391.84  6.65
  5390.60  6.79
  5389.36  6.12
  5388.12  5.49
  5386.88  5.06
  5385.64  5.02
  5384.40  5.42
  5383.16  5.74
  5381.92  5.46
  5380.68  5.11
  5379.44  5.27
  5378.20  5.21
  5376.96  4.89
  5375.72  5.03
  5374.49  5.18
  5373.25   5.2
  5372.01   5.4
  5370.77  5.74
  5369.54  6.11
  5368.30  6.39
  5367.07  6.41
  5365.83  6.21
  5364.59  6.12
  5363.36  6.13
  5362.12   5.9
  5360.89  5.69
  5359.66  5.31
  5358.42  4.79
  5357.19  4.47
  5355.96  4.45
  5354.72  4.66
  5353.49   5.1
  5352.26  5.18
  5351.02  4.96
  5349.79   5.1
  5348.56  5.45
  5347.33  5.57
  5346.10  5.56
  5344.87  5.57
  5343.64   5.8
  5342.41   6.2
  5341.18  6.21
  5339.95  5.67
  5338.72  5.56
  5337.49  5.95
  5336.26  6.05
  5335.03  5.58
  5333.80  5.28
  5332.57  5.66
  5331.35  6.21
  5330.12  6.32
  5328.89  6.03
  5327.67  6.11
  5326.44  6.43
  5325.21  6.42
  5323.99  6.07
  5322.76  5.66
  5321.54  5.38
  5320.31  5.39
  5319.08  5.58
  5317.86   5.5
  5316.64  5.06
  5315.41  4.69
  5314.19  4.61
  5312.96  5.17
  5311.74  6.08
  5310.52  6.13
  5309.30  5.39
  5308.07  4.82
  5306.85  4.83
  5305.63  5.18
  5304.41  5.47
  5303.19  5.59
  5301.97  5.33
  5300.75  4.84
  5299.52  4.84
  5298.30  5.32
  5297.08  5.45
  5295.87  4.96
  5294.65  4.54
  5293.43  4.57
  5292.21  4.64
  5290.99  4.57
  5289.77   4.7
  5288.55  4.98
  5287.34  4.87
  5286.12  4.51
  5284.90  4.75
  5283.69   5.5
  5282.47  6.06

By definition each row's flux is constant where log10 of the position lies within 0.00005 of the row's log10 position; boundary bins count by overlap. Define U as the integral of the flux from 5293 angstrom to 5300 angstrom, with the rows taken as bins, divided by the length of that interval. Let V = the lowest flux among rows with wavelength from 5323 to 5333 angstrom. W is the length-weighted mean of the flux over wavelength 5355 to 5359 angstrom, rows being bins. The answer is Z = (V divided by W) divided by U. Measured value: 0.249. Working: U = 5.0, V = 5.66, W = 4.6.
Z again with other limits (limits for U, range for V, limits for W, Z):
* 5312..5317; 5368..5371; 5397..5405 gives 0.197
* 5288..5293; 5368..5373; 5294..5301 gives 0.230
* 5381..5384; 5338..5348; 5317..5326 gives 0.176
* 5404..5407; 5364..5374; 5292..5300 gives 0.151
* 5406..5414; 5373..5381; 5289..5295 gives 0.184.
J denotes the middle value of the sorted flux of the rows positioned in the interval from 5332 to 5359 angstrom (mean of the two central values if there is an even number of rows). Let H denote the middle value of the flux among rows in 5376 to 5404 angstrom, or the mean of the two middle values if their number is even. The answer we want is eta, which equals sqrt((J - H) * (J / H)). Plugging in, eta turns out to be 0.29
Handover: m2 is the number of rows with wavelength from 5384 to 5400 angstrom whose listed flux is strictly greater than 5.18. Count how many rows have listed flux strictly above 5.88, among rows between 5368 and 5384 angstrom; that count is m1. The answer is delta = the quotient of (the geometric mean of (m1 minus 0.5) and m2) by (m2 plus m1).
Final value 0.31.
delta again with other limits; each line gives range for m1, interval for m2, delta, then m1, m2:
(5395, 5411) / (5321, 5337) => 0.45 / 6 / 13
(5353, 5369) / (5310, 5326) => 0.47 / 6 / 9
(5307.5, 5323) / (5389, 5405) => 0.29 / 2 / 13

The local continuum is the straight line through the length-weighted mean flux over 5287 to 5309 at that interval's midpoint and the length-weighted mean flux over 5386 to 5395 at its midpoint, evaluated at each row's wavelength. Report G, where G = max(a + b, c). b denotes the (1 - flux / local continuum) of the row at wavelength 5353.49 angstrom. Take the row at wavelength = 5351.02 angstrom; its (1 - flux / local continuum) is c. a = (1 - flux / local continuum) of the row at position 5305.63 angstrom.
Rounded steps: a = -0.02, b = 0.09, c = 0.11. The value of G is 0.106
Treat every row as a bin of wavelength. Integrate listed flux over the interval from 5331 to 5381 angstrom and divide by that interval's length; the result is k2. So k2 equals 5.52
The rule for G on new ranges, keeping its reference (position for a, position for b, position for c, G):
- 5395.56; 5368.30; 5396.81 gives 0.065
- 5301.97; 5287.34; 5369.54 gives -0.062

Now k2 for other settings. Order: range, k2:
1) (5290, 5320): 5.13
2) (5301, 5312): 5.39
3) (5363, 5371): 6.18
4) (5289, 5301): 4.84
